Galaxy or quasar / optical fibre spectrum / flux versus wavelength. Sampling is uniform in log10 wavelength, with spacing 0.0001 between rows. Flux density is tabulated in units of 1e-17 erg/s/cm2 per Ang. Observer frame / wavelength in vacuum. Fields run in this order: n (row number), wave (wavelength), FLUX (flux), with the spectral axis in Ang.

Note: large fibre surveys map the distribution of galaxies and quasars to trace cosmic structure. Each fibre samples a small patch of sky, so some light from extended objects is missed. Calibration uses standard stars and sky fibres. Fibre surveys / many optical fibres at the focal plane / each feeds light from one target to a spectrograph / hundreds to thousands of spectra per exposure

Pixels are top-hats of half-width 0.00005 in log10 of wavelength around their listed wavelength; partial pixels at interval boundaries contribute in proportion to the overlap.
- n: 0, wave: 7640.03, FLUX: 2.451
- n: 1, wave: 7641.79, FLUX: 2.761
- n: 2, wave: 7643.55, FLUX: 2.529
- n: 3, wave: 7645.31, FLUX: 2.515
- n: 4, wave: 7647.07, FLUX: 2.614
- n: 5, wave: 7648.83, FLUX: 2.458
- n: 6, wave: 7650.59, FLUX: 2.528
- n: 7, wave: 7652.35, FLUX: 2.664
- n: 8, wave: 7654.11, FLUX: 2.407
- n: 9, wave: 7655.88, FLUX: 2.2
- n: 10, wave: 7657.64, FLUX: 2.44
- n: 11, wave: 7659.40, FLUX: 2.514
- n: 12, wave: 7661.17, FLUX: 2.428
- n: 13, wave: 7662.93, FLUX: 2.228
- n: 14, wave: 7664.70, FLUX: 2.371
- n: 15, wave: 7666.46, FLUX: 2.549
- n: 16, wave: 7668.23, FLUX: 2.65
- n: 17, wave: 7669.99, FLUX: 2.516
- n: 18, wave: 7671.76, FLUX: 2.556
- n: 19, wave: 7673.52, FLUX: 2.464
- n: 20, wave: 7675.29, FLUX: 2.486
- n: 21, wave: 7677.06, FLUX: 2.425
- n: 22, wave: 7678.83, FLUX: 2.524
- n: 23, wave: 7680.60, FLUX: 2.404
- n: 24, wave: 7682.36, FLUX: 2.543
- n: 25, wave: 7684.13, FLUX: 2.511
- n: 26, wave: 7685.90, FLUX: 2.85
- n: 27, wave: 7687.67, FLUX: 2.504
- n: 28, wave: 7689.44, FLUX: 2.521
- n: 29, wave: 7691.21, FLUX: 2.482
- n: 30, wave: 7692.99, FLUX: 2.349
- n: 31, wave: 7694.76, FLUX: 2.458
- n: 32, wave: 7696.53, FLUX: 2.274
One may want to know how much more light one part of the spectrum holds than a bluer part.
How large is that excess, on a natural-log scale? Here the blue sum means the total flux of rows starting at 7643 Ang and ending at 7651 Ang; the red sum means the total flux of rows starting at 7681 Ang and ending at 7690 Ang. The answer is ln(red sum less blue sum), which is -1.3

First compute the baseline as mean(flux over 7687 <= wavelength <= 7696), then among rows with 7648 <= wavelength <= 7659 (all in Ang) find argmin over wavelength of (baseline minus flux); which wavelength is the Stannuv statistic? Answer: 7652.35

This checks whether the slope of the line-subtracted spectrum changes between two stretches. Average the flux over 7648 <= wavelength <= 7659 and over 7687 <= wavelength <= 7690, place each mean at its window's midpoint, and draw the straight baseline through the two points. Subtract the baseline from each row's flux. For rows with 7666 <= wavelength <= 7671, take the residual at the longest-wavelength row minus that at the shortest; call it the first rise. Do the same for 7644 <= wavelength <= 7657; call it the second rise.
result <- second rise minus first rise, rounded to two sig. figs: -0.29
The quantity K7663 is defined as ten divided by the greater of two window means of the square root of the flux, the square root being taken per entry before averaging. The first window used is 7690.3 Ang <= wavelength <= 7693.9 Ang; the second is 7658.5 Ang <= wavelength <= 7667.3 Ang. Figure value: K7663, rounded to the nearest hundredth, 6.43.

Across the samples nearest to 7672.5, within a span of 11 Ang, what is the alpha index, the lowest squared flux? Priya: 5.9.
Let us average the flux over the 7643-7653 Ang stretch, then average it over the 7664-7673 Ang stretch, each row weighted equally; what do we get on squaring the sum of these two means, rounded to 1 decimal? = 25.8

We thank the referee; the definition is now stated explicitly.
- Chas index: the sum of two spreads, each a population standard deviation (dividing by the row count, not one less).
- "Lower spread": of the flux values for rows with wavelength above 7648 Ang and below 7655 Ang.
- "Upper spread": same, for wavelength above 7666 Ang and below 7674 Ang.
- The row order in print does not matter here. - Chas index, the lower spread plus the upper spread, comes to 0.157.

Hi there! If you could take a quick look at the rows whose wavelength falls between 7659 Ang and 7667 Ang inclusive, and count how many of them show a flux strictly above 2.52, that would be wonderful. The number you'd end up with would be 1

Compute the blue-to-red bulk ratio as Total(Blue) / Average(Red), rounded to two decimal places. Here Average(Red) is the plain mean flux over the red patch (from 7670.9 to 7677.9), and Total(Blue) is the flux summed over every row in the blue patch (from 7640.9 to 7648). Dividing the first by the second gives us 4.20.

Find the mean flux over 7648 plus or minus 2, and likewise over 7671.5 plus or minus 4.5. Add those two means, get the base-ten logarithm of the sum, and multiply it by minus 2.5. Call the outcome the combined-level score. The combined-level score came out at -1.76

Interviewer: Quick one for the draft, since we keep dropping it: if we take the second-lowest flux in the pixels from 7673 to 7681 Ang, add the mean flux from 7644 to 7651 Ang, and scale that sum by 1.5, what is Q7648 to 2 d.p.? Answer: 7.43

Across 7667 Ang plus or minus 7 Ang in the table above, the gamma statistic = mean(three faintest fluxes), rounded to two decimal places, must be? 2.34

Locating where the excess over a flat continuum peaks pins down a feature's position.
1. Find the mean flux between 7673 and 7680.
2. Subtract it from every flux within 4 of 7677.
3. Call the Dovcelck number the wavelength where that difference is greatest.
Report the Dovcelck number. 7678.83 Ang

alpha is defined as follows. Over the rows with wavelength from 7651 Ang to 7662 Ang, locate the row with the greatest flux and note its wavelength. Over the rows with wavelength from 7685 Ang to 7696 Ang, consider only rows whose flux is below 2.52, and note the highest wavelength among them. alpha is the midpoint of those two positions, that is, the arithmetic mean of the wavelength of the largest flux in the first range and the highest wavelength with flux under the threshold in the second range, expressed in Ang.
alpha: 7673.6 Ang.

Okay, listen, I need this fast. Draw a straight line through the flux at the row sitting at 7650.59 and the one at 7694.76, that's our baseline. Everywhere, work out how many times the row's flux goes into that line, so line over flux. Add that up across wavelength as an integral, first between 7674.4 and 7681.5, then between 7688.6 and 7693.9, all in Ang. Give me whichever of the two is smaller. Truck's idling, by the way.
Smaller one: 5.3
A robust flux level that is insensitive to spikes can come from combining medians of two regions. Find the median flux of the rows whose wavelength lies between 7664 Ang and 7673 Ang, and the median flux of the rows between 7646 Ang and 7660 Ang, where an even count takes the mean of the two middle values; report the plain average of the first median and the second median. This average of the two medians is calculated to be 2.52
